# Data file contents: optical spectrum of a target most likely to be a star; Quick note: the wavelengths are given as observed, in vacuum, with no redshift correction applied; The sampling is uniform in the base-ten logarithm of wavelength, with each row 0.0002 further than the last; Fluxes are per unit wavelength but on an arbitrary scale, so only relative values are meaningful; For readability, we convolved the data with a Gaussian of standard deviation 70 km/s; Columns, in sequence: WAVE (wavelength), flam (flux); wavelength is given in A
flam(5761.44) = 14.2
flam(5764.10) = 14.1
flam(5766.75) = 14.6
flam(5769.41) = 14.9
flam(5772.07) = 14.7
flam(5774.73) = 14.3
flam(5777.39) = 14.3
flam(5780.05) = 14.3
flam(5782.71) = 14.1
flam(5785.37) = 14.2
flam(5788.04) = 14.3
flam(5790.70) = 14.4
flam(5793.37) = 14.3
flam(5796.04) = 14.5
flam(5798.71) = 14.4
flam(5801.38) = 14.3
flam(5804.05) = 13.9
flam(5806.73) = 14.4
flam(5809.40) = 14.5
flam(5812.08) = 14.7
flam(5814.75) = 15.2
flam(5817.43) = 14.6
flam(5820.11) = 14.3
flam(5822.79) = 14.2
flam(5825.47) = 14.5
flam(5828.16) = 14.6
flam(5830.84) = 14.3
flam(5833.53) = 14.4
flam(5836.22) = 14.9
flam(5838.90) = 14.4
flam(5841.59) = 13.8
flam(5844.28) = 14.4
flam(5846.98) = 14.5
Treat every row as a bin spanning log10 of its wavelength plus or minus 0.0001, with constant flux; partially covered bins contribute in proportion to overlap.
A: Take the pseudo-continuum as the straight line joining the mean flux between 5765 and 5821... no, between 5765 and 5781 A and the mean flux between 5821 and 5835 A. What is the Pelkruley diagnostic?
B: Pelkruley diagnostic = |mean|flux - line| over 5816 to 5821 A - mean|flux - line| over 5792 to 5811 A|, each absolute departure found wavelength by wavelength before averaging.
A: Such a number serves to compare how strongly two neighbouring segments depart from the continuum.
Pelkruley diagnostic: 0.01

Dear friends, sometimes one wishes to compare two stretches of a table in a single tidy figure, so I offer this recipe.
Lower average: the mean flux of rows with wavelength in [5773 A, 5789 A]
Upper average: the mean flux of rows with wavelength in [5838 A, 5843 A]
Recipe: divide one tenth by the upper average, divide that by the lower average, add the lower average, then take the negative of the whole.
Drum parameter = -14.3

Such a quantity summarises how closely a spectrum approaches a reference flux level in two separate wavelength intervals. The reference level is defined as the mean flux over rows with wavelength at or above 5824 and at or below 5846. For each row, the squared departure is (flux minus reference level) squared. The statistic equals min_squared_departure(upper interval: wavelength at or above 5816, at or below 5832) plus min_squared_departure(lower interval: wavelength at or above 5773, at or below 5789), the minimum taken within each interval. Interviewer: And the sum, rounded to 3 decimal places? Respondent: 0.020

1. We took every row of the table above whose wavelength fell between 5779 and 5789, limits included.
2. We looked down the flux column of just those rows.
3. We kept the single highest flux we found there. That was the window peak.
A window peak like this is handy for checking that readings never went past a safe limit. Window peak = 14.3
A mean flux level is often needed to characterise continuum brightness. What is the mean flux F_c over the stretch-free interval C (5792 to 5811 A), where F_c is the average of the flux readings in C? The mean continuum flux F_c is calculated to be 14.33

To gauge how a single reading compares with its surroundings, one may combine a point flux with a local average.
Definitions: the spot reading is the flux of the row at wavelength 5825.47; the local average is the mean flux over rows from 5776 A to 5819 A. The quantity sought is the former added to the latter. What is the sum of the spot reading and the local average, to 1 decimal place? 28.9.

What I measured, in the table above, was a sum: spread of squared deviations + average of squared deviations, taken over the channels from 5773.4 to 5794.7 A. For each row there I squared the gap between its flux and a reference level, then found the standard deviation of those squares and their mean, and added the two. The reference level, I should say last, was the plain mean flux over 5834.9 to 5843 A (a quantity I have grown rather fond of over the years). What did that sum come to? 0.04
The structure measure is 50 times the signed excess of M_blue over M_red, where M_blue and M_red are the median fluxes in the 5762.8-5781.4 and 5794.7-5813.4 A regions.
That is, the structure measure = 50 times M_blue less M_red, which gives -5.0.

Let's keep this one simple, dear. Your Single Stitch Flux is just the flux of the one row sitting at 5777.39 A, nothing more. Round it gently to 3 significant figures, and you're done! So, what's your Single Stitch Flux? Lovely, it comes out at 14.3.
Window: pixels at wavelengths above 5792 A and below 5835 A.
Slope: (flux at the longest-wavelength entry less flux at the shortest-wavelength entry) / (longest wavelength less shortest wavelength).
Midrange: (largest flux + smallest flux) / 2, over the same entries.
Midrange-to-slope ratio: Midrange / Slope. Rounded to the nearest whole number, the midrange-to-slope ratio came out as 5843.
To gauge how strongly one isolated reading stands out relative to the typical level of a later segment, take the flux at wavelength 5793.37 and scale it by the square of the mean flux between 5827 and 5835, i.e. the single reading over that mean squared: 0.069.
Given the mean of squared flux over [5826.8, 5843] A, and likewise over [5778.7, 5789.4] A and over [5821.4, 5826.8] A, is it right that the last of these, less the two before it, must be -204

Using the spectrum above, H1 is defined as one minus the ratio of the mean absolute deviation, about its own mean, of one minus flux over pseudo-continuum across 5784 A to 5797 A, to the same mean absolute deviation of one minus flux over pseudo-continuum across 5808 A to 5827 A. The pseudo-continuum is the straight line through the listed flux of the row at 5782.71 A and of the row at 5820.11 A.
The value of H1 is 0.67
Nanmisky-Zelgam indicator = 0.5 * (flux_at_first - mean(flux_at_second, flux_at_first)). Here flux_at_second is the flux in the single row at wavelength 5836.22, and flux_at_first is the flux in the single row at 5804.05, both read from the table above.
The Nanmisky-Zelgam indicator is -0.250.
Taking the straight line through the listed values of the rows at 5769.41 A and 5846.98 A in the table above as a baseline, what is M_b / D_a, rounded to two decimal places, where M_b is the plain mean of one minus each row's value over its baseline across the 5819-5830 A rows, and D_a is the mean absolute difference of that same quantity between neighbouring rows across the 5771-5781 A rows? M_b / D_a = 1.61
